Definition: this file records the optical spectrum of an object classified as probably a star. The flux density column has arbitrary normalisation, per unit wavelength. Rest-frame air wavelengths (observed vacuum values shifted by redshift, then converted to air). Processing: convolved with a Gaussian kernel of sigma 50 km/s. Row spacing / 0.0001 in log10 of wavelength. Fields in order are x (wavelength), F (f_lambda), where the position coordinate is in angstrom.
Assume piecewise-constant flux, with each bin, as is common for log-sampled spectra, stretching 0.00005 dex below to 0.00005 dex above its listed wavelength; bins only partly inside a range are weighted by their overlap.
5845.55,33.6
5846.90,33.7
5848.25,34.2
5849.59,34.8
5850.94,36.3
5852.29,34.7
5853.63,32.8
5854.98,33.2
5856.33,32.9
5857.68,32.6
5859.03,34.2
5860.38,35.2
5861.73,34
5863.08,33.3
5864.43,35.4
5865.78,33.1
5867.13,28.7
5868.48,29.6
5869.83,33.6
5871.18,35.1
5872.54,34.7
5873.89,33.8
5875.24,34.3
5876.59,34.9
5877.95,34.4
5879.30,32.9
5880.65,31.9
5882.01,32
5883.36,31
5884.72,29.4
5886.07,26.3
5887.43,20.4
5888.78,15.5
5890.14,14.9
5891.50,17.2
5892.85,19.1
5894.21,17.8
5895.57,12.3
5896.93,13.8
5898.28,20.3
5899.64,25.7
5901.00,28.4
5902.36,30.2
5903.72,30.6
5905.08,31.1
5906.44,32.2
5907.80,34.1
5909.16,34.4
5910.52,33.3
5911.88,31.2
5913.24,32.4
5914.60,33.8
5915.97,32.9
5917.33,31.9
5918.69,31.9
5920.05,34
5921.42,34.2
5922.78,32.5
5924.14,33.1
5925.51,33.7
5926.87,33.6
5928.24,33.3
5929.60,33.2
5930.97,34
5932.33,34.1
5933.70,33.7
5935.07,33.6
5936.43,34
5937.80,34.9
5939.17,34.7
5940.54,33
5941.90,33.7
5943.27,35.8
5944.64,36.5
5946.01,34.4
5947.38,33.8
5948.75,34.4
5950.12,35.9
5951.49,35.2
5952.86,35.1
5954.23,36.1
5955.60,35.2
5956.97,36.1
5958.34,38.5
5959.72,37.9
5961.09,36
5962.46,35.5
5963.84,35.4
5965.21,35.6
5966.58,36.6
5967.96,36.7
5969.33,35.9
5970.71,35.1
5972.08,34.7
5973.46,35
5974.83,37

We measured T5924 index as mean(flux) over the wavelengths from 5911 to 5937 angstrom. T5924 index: 33.2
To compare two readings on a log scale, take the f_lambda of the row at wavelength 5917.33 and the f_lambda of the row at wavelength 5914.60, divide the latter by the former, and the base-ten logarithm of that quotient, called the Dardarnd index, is 0.025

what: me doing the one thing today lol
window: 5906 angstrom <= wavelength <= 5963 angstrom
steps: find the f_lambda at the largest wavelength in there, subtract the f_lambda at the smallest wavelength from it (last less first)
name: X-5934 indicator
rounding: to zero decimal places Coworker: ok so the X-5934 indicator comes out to 3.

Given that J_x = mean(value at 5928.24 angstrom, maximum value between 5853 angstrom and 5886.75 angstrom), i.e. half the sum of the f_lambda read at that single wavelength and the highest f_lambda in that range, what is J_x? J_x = 34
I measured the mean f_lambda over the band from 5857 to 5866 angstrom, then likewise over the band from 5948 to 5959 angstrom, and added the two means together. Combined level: 69.8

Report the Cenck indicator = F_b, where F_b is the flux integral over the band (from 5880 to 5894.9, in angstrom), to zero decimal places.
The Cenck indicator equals 346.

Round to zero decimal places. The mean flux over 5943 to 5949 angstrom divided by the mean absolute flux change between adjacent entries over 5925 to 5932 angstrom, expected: 108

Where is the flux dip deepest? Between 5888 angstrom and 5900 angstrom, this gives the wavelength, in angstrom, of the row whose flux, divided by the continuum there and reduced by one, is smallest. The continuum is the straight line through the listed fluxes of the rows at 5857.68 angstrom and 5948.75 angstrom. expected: 5895.57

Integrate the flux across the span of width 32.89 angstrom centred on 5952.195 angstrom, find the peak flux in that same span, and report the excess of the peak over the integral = -1128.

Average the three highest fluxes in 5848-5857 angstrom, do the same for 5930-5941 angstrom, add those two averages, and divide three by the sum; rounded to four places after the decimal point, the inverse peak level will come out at 0.0430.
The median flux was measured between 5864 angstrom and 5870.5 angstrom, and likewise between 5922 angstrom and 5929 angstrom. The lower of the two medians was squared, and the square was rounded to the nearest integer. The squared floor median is 1096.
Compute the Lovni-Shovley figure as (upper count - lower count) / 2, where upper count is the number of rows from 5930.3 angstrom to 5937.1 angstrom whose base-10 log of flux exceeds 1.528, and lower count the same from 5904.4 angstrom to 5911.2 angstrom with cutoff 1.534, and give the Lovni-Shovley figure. 1.0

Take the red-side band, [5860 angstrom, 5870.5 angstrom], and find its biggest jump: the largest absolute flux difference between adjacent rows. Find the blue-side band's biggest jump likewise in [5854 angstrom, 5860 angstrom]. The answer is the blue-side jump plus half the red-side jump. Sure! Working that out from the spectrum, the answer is 3.8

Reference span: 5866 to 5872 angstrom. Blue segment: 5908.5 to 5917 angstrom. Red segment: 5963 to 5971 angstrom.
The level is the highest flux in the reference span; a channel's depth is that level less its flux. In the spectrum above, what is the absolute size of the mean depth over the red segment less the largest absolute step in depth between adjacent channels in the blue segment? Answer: 2.9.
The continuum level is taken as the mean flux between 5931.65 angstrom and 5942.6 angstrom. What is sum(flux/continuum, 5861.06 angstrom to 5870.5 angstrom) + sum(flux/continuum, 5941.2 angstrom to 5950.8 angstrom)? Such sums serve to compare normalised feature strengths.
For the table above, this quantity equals 13.9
